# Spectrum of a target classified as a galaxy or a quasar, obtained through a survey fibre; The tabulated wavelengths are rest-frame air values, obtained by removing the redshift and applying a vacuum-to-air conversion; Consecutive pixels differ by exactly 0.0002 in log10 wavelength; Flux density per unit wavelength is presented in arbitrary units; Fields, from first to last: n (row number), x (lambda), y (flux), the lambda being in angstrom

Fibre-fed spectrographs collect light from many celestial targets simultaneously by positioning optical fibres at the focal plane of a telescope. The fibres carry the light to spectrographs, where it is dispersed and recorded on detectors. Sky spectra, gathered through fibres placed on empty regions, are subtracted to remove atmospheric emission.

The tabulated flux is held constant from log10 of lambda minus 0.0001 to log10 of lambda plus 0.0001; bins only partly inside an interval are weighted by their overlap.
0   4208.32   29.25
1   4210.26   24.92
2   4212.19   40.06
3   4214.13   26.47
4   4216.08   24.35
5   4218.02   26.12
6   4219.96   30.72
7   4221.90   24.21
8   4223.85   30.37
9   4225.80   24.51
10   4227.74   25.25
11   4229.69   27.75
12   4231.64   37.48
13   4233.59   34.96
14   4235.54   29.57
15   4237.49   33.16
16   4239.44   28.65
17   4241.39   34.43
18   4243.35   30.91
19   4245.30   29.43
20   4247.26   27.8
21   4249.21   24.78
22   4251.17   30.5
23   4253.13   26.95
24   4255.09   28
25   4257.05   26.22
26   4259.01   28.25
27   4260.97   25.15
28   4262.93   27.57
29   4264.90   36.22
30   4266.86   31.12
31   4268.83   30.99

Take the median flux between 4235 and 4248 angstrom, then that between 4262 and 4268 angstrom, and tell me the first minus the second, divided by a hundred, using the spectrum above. -0.02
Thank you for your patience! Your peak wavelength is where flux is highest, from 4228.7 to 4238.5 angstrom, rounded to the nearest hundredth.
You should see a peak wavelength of 4231.64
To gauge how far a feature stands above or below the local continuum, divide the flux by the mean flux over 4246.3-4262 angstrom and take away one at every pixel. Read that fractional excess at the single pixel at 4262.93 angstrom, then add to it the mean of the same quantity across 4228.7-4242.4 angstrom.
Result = 0.20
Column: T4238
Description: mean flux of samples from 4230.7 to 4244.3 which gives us 32.7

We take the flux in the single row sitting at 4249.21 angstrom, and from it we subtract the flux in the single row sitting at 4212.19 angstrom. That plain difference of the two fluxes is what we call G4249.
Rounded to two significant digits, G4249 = -15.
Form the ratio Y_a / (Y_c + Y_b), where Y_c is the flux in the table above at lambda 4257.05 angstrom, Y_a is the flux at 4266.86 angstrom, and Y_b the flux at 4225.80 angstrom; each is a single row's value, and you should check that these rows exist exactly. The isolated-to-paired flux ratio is 0.613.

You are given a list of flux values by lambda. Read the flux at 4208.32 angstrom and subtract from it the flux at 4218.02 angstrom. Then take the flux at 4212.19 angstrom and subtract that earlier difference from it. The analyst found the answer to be 37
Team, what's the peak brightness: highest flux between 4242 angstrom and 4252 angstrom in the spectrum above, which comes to 30.91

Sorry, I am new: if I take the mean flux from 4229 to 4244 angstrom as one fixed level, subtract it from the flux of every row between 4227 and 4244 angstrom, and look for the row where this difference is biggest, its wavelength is 4231.64 angstrom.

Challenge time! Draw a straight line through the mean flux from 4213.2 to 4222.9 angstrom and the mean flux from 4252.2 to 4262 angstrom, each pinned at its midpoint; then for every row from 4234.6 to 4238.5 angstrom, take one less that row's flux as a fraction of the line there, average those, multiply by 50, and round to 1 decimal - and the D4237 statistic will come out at -8.9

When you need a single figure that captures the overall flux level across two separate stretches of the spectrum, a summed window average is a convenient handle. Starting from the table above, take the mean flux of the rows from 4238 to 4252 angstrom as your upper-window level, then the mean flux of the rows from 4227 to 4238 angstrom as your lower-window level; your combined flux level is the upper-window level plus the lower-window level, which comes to 61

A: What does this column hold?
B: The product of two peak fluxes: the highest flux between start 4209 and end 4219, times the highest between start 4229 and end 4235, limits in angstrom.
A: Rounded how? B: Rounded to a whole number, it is 1501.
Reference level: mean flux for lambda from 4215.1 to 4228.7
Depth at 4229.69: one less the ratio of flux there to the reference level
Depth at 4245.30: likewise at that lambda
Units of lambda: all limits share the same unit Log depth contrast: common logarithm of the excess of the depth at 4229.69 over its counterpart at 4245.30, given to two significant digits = -1.2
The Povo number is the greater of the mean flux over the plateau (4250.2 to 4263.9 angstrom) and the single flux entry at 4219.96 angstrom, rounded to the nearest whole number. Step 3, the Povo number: 31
